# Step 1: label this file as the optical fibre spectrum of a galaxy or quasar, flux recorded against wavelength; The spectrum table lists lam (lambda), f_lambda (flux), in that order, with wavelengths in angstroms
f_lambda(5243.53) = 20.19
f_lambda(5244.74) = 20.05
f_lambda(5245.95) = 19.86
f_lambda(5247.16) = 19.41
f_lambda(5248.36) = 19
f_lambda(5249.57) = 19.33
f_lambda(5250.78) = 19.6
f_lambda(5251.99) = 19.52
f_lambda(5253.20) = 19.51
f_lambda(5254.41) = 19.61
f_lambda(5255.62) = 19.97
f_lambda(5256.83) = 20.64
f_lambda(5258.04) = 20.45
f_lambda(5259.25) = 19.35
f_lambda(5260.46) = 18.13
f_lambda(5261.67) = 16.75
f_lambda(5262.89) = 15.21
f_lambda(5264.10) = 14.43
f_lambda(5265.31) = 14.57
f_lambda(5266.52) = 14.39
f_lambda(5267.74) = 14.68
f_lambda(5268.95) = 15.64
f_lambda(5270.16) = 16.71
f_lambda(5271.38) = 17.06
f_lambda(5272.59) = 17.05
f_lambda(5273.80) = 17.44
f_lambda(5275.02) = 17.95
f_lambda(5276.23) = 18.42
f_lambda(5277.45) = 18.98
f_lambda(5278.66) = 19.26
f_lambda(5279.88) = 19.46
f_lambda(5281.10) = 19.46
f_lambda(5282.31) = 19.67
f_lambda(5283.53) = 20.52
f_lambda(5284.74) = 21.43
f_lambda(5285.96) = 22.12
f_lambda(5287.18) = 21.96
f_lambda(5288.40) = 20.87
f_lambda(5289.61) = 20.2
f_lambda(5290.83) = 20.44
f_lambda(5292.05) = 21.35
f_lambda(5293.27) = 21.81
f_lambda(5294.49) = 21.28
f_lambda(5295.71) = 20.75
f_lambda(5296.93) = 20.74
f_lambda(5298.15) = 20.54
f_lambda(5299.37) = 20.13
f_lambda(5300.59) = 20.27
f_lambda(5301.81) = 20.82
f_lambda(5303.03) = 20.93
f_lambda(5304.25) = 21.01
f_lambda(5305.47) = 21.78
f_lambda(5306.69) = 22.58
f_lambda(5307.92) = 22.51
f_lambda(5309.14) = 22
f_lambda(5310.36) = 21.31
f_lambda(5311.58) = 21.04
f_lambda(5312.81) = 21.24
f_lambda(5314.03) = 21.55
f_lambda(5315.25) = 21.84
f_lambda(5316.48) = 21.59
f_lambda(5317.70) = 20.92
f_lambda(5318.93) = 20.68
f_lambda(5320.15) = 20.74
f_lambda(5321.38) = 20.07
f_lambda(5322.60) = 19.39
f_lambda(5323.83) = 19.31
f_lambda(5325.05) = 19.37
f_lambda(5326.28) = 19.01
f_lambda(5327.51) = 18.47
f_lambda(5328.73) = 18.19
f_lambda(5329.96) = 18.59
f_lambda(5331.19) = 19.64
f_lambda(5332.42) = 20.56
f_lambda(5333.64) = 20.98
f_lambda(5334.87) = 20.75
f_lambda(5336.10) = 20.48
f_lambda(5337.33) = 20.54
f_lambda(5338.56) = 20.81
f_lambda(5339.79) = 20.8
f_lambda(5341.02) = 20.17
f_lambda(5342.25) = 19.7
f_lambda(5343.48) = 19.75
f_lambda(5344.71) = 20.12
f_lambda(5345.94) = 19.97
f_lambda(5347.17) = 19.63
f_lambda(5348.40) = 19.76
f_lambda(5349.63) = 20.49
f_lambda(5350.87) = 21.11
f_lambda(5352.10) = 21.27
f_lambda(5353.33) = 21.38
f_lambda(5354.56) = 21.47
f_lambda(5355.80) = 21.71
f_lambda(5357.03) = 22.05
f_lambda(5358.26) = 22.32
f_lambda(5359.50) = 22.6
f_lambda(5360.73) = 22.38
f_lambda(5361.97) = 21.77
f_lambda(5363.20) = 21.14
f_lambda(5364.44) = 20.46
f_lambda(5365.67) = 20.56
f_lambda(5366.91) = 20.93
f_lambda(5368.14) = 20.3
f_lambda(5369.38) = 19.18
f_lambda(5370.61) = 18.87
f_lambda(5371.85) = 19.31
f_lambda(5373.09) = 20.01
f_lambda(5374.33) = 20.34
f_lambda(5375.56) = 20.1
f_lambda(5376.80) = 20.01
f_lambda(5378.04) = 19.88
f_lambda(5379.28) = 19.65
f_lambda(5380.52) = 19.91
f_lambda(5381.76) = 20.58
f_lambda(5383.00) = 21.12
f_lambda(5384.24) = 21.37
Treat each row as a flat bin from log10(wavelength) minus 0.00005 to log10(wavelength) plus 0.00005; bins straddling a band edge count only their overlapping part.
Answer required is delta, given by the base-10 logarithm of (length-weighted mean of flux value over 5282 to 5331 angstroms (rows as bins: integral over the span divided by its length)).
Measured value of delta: 1.32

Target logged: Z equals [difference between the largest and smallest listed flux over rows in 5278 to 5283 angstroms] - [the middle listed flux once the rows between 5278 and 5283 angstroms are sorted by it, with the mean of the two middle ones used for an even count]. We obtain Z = -19.05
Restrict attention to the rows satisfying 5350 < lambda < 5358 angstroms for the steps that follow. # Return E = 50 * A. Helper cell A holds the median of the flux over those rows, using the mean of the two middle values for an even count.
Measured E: 1071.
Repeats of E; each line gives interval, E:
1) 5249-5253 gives 976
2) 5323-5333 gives 958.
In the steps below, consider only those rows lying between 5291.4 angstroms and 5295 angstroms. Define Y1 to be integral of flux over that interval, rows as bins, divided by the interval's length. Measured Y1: 21.5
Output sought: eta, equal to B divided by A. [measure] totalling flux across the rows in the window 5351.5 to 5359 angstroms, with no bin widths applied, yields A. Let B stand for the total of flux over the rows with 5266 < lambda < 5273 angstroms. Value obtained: 0.73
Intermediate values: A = 130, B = 96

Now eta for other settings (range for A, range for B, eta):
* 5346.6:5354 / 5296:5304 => 1.00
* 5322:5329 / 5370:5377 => 1.04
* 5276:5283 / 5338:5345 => 1.05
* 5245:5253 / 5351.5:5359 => 1.12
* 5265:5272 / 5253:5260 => 1.28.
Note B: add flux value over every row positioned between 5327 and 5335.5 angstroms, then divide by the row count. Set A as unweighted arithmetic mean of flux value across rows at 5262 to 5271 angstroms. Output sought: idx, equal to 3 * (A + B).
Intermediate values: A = 15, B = 19.6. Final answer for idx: 104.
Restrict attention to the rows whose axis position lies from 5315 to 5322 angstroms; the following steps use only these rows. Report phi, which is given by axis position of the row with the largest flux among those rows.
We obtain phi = 5315.25 angstroms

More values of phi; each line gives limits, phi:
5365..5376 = 5366.91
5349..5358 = 5357.03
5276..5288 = 5285.96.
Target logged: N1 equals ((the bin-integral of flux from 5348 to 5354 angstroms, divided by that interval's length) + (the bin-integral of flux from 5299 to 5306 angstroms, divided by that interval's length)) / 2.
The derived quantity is 20.8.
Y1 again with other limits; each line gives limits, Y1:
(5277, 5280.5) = 19.2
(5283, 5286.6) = 21.4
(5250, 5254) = 19.5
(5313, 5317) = 21.6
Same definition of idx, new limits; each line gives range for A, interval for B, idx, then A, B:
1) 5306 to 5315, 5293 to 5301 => 128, 22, 20.8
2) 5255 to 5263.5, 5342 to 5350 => 116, 19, 19.9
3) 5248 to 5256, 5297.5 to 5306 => 121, 20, 20.8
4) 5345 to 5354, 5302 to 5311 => 127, 21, 21.7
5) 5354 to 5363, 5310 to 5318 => 130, 22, 21.4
